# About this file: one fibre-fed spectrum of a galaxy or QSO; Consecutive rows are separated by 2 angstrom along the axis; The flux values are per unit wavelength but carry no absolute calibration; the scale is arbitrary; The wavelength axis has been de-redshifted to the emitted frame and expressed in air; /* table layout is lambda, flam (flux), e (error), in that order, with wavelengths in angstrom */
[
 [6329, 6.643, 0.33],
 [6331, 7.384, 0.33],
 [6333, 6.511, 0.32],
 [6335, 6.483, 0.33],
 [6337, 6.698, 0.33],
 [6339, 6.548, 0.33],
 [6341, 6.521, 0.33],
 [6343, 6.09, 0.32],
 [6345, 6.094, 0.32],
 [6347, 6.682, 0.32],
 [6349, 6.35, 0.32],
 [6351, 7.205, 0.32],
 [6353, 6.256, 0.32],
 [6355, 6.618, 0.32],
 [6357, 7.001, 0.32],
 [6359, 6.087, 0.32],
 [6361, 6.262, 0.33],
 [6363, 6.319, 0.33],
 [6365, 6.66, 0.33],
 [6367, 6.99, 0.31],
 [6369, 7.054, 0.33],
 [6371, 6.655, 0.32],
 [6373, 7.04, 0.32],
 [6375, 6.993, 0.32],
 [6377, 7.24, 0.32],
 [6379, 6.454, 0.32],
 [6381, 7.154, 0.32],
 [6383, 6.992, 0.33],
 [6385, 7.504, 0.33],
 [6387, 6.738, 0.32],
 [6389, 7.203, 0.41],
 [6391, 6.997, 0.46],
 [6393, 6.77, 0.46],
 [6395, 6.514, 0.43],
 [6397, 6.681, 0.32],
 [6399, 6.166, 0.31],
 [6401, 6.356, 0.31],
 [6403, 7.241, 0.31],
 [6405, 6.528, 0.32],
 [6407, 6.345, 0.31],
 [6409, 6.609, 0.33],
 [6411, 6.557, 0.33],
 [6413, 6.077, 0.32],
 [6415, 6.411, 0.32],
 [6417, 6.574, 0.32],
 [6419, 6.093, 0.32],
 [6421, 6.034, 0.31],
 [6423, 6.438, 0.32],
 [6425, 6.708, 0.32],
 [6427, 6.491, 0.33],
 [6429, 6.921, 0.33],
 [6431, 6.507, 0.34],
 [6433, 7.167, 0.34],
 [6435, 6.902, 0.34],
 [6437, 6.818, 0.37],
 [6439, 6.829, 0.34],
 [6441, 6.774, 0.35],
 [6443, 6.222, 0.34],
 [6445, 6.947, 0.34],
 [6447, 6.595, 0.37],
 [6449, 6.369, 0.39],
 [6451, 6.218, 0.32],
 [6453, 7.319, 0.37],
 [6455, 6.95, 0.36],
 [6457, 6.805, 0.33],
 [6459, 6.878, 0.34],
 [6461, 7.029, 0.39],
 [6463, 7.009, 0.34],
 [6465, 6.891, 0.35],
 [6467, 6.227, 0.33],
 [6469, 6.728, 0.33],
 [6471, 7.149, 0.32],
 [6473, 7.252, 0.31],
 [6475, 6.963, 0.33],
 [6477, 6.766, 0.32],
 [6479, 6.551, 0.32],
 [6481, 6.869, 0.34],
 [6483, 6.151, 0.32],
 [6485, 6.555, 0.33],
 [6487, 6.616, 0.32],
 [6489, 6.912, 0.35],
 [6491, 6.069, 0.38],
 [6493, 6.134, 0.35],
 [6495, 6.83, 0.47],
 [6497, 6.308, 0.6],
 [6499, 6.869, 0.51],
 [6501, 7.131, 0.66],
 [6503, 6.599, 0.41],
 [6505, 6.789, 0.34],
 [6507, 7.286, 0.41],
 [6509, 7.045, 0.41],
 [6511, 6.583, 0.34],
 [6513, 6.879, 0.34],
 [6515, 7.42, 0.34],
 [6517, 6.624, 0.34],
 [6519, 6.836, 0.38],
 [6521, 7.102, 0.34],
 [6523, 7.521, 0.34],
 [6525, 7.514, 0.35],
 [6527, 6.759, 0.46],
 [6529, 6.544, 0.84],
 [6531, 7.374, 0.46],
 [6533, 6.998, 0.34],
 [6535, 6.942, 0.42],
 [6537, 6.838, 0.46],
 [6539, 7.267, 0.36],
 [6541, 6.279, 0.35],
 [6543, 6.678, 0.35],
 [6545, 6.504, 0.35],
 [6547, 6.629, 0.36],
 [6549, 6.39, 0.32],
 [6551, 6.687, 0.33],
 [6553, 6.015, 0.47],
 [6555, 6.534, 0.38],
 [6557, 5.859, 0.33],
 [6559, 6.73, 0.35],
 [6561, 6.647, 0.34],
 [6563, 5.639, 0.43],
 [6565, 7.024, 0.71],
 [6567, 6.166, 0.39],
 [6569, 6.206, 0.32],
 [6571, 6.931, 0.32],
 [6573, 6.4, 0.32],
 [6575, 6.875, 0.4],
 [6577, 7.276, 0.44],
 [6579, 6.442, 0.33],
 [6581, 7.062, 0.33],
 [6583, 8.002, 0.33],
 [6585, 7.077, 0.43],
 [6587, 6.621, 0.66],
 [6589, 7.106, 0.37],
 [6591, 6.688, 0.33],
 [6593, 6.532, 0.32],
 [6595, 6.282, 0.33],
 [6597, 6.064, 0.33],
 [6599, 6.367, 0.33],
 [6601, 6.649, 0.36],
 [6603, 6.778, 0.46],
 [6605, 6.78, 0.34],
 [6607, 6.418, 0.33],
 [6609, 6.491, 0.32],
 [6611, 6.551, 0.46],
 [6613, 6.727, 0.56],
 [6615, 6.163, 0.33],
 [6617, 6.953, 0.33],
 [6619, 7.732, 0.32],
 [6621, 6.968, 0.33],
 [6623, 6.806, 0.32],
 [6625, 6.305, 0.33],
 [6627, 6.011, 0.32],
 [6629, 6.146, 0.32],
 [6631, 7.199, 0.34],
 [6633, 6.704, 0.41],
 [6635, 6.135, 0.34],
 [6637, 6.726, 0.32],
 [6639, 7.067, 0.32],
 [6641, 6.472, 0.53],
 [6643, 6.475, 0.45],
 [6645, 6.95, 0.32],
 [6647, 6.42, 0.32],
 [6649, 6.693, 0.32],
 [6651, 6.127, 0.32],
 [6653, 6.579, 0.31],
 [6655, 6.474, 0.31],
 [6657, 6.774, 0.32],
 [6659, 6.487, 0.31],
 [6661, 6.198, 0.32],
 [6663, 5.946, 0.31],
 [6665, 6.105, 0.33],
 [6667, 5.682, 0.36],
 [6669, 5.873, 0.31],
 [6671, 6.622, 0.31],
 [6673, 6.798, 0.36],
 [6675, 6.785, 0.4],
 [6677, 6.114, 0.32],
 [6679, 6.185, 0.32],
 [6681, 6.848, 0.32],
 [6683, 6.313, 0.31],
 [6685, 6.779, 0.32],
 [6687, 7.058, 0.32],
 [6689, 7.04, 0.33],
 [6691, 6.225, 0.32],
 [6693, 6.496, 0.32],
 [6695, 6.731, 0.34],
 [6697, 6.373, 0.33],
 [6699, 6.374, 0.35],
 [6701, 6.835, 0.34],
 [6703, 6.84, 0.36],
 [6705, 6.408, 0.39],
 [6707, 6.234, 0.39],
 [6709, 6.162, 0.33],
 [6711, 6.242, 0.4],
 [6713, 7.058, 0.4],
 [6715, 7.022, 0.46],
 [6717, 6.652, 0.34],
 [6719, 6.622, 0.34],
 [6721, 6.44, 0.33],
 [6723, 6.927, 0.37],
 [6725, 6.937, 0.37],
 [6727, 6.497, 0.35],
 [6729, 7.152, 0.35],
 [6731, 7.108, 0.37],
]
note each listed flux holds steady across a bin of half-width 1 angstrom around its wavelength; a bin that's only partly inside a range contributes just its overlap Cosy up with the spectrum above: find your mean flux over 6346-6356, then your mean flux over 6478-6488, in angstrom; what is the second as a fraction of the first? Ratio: 0.99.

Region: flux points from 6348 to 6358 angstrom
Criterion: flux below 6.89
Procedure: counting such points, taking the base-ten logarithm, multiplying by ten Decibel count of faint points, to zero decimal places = 5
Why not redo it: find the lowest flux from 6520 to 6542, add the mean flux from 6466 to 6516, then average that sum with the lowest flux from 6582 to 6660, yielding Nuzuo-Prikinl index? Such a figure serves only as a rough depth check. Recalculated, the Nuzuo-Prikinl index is 9.52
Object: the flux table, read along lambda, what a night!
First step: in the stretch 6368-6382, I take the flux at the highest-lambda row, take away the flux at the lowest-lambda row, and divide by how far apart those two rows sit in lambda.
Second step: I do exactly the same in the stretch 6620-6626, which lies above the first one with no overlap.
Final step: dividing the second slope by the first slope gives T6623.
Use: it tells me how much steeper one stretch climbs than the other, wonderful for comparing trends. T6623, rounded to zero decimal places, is -20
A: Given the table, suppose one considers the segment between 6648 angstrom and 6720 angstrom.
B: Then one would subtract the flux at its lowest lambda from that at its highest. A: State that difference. -0.1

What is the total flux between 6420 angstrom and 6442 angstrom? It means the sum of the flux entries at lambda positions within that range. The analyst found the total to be 73.6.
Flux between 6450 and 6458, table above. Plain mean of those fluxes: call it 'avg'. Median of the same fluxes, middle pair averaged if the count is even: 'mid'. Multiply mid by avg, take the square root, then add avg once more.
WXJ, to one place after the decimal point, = 13.7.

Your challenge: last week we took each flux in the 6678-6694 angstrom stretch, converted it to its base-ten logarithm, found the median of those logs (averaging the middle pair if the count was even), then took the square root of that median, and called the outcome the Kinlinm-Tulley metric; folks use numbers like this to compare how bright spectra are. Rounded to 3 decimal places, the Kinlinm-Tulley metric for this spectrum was 0.907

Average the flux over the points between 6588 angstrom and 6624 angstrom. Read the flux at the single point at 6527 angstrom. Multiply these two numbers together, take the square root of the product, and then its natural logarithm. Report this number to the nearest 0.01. 1.90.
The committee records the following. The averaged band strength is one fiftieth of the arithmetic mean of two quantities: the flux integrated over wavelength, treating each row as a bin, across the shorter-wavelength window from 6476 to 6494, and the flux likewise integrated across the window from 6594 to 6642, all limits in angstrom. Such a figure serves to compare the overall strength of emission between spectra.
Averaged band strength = 4.3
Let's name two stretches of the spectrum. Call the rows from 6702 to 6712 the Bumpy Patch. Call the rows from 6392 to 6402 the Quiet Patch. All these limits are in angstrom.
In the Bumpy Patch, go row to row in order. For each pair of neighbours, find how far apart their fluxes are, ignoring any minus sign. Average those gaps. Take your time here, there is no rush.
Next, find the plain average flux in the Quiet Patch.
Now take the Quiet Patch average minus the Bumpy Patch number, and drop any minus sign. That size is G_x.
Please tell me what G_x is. 6.31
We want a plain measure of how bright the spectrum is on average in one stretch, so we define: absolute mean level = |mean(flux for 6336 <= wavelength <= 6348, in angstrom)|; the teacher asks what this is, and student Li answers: 6.44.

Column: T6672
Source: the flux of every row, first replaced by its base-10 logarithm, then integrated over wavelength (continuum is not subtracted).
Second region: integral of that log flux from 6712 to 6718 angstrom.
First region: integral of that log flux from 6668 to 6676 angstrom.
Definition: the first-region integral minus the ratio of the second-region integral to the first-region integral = 5.7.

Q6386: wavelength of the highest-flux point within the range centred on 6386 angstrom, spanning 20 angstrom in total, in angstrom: 6385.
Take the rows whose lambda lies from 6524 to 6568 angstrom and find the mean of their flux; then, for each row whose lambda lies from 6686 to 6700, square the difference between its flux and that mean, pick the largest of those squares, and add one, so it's 1.18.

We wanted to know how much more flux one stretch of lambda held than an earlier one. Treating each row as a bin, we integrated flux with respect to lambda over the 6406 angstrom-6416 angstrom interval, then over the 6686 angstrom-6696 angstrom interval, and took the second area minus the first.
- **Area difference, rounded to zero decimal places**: 3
